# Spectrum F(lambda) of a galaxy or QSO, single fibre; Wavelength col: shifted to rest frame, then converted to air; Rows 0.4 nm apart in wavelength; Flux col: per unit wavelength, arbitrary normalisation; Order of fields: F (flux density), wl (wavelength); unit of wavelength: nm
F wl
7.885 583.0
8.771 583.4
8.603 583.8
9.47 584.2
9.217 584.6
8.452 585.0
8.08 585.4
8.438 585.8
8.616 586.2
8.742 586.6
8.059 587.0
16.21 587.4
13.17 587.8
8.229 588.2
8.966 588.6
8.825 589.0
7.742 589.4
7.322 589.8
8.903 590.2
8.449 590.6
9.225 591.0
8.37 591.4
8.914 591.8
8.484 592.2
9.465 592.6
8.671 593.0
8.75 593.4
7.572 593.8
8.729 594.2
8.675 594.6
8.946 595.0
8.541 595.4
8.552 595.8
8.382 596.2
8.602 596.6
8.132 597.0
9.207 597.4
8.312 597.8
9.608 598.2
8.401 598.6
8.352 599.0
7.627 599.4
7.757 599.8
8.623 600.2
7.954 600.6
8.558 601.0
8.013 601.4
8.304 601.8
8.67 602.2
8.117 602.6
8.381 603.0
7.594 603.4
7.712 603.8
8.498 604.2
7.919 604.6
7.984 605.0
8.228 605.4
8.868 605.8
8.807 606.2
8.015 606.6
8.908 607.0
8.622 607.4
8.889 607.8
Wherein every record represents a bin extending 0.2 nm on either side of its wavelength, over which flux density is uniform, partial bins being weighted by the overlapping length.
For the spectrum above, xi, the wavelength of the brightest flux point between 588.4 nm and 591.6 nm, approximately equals 591.0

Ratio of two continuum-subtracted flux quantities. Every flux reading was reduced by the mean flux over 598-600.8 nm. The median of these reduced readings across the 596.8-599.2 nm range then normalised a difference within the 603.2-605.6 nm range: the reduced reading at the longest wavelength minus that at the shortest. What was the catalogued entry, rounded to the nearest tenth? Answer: 14.2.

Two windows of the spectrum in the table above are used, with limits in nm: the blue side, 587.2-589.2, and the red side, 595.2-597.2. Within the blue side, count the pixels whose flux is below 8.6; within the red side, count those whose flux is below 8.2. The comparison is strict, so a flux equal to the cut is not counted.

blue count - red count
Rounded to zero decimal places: 0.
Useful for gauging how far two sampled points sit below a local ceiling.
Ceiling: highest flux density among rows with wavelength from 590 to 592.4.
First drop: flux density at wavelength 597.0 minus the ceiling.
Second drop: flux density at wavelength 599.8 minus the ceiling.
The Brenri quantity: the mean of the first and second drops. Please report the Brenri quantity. -1.28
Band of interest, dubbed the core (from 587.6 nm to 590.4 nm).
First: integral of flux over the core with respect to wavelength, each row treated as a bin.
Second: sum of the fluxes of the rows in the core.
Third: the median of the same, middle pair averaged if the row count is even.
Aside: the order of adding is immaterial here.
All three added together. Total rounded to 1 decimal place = 97.2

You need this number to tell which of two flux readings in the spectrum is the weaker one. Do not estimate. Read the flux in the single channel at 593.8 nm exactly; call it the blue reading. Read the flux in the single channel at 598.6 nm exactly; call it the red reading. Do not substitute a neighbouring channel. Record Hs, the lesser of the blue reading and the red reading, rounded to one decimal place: 7.6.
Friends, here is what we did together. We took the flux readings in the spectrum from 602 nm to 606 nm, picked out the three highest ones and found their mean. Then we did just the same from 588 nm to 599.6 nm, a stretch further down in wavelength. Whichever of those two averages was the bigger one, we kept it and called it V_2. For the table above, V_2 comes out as 9.4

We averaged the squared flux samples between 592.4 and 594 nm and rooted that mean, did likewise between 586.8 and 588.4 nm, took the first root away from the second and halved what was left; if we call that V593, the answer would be 1.64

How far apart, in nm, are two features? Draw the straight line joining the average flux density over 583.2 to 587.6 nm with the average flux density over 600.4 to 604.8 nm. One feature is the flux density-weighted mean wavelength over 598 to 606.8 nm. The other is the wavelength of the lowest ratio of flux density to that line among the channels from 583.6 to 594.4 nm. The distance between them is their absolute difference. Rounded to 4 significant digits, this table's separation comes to 12.58 nm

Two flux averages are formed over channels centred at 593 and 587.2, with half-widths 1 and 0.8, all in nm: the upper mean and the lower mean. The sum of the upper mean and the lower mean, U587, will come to 20.1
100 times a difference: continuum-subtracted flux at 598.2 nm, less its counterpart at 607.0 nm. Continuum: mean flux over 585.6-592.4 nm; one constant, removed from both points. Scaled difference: 70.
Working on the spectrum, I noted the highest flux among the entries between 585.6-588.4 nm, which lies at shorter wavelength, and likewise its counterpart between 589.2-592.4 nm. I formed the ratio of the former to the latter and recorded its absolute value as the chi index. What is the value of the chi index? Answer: 1.76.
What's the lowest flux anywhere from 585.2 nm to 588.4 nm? 8.059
